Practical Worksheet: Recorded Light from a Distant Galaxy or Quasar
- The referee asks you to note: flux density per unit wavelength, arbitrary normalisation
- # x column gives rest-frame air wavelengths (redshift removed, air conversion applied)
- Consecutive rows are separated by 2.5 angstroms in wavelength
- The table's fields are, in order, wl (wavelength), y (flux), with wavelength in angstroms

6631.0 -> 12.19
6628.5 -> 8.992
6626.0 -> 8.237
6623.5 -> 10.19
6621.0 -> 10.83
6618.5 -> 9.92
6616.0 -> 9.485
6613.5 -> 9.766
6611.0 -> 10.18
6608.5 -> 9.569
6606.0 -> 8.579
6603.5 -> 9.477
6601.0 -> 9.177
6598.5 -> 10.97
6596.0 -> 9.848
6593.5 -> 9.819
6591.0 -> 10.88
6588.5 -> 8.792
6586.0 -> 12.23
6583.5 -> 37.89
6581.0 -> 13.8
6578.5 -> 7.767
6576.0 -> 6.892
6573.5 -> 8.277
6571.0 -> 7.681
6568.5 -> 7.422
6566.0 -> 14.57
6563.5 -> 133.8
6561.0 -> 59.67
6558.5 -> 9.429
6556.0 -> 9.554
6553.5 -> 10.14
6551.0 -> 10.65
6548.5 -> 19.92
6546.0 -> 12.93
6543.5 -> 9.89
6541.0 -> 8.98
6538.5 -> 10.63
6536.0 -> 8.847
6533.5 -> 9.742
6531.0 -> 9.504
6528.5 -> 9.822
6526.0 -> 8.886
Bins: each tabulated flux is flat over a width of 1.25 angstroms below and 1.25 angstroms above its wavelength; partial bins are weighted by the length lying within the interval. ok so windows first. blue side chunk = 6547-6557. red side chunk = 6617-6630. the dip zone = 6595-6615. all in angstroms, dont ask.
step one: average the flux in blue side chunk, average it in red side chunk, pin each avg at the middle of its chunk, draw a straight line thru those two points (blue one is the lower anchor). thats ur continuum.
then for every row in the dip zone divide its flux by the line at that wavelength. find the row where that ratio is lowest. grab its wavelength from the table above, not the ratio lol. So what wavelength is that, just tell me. 6606.0 angstroms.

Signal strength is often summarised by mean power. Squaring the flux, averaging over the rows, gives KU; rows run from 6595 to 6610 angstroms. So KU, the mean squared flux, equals 93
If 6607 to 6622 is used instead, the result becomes 99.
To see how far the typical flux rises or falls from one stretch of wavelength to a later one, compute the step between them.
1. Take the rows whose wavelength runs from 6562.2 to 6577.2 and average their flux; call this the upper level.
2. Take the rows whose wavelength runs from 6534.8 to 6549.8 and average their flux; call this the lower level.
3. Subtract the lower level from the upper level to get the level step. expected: 18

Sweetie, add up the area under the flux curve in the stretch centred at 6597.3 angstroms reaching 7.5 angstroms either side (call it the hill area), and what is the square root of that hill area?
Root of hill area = 12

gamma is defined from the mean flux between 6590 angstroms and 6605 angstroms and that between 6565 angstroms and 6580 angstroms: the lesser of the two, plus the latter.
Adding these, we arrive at 17.5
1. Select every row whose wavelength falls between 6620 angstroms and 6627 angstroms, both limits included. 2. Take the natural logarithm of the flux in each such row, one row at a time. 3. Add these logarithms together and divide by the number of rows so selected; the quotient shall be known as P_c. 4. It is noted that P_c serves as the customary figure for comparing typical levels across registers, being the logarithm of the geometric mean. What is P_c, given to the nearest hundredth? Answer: 2.27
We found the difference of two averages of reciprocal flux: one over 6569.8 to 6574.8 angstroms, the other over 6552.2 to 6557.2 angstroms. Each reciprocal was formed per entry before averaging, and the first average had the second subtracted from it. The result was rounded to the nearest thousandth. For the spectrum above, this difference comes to 0.024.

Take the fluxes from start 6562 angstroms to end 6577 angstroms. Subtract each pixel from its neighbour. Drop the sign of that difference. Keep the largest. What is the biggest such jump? 119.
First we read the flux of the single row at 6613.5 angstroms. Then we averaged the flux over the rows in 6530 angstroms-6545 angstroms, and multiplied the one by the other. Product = 94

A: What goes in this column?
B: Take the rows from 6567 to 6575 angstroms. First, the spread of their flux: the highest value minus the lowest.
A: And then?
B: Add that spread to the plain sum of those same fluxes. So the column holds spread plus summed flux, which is 24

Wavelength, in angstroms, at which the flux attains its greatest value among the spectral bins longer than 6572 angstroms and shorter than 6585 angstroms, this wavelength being 6583.5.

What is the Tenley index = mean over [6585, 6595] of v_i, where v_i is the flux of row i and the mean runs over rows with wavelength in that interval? 10.4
